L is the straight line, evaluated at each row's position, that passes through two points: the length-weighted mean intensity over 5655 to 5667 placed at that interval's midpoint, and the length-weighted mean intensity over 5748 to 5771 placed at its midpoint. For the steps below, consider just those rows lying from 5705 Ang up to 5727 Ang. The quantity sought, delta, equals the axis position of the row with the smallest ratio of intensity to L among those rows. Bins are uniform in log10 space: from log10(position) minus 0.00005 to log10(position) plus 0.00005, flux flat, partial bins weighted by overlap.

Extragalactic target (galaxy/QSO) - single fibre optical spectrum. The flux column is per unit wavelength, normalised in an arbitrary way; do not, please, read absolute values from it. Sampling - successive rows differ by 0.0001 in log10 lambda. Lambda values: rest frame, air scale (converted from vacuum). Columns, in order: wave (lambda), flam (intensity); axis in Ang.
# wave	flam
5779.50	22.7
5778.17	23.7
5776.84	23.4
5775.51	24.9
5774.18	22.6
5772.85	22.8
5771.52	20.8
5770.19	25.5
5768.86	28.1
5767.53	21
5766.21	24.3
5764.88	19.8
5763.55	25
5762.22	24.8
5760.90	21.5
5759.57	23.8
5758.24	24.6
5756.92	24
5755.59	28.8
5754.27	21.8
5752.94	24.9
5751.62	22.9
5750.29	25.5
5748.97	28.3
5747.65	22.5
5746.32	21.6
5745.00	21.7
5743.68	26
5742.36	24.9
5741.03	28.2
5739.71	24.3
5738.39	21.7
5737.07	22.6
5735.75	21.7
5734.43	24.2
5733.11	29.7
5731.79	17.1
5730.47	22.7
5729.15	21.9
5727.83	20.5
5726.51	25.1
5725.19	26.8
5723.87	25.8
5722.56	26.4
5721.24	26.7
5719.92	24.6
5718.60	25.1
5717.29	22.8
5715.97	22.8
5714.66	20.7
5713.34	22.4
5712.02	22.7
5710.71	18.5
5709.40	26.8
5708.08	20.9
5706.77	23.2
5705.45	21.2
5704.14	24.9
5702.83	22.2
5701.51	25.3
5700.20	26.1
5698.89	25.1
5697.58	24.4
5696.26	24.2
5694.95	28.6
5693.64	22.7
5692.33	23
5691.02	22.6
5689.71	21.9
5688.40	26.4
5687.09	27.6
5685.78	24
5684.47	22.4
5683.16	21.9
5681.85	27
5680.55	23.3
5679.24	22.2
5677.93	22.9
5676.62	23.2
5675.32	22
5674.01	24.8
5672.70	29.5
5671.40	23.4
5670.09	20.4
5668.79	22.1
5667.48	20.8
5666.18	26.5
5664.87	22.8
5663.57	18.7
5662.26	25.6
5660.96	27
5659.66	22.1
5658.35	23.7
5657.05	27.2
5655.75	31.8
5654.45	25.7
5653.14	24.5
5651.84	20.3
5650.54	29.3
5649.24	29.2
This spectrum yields 5710.71 Ang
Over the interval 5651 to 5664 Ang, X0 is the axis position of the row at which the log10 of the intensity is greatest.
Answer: 5655.75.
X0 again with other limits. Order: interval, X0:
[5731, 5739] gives 5733.11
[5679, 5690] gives 5687.09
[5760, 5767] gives 5763.55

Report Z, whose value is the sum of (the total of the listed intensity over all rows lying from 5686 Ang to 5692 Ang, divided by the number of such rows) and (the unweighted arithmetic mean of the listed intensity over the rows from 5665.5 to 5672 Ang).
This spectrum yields 47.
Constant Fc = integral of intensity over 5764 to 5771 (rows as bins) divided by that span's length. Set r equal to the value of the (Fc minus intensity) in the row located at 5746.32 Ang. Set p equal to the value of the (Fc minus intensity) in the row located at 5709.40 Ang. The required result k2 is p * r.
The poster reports -7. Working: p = -3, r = 2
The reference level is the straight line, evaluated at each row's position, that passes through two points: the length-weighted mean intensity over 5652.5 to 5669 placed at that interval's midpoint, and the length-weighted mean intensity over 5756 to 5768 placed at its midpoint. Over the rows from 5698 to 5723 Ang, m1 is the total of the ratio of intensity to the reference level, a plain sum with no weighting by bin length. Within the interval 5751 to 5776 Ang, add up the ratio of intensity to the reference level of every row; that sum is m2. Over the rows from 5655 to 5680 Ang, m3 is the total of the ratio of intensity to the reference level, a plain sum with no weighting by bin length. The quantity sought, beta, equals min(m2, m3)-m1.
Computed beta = -0.1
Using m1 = 18.7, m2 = 19.4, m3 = 18.7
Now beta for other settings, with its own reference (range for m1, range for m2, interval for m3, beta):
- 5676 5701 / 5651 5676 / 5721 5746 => -0.3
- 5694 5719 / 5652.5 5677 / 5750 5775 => 0.2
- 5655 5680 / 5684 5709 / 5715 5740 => 0.3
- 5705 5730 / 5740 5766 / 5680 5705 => 0.5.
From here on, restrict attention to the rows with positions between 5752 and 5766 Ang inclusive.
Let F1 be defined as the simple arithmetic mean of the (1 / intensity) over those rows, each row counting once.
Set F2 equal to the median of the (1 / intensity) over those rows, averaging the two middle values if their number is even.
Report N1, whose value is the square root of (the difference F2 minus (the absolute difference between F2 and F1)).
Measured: 0.2002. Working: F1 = 0.0422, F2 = 0.0412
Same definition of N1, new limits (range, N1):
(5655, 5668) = 0.1994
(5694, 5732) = 0.1994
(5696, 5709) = 0.1999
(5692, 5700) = 0.2019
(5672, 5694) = 0.2051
